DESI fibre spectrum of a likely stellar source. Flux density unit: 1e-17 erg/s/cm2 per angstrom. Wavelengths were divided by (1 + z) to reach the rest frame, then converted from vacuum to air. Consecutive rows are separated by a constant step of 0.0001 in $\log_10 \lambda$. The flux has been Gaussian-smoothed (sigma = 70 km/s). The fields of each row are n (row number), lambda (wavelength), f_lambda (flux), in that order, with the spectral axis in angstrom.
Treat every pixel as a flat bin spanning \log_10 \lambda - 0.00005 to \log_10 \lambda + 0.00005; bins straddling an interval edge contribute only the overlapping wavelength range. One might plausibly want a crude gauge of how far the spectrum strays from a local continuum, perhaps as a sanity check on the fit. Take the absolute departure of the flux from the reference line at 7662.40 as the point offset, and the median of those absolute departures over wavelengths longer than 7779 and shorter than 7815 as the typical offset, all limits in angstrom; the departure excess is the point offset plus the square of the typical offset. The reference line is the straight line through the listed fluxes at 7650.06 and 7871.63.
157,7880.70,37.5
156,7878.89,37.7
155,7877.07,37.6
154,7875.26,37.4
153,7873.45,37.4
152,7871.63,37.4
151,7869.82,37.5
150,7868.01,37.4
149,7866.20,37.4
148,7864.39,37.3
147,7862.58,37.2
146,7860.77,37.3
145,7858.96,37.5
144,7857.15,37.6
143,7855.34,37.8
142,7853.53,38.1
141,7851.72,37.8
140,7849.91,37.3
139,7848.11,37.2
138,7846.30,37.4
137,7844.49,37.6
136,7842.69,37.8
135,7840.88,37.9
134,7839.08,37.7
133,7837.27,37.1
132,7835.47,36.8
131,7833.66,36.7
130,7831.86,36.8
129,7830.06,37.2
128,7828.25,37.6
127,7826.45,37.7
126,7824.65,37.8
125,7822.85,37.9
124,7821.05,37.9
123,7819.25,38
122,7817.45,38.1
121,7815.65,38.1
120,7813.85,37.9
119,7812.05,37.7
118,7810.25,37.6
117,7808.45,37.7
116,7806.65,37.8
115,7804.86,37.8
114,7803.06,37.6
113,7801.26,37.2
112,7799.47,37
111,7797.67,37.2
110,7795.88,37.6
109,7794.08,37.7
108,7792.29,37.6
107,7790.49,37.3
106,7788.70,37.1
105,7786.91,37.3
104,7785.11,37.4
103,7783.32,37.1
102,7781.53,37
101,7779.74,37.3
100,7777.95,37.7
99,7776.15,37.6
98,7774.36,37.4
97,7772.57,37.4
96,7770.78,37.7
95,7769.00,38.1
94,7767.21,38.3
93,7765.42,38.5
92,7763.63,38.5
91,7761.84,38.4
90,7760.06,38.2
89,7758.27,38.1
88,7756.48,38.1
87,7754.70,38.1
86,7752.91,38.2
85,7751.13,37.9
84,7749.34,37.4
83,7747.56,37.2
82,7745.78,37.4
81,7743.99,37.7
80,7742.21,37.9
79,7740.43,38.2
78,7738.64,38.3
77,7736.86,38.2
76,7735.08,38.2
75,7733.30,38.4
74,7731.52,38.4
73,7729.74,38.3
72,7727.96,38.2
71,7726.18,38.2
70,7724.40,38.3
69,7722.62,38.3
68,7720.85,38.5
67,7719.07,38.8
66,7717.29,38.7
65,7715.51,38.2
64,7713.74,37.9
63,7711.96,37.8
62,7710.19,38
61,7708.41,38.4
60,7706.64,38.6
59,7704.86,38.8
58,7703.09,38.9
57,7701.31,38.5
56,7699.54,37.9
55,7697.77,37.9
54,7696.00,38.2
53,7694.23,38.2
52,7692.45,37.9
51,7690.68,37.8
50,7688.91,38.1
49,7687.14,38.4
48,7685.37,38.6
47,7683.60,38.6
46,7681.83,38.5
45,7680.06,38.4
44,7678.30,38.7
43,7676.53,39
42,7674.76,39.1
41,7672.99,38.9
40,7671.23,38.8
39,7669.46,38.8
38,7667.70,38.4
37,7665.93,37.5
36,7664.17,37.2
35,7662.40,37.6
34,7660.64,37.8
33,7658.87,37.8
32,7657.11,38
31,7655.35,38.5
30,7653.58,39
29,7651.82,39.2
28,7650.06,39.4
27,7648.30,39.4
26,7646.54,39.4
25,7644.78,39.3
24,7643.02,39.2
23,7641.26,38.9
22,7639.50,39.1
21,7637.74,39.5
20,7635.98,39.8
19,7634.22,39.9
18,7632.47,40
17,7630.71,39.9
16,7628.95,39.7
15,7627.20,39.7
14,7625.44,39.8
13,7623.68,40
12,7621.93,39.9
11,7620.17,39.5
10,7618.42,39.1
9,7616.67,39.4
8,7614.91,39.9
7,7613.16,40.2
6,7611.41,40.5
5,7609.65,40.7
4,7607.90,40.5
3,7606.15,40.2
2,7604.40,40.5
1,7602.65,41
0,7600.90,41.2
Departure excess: 2.1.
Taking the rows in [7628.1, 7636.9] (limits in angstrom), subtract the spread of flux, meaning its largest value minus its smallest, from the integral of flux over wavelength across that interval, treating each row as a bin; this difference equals 350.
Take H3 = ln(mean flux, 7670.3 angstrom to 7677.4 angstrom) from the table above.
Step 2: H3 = 3.66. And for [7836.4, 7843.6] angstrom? 3.63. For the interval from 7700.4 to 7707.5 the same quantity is 3.66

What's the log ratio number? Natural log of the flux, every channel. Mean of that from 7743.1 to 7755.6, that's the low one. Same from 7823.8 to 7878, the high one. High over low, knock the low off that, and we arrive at -2.63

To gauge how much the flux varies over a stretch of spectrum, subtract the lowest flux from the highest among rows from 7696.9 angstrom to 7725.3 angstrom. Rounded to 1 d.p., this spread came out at 1.1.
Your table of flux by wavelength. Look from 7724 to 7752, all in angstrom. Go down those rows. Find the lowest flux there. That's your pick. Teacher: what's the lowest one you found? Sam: 37.2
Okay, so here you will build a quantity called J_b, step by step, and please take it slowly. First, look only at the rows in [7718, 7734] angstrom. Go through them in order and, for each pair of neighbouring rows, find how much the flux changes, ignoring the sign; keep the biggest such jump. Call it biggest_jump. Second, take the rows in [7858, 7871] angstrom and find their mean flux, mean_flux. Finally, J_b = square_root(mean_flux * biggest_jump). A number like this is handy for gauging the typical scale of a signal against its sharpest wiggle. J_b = 3.3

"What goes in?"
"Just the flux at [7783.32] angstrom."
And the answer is 37.1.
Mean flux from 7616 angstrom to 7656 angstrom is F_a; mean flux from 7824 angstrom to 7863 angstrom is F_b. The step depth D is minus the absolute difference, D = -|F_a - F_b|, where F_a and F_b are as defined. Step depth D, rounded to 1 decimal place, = -2.0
